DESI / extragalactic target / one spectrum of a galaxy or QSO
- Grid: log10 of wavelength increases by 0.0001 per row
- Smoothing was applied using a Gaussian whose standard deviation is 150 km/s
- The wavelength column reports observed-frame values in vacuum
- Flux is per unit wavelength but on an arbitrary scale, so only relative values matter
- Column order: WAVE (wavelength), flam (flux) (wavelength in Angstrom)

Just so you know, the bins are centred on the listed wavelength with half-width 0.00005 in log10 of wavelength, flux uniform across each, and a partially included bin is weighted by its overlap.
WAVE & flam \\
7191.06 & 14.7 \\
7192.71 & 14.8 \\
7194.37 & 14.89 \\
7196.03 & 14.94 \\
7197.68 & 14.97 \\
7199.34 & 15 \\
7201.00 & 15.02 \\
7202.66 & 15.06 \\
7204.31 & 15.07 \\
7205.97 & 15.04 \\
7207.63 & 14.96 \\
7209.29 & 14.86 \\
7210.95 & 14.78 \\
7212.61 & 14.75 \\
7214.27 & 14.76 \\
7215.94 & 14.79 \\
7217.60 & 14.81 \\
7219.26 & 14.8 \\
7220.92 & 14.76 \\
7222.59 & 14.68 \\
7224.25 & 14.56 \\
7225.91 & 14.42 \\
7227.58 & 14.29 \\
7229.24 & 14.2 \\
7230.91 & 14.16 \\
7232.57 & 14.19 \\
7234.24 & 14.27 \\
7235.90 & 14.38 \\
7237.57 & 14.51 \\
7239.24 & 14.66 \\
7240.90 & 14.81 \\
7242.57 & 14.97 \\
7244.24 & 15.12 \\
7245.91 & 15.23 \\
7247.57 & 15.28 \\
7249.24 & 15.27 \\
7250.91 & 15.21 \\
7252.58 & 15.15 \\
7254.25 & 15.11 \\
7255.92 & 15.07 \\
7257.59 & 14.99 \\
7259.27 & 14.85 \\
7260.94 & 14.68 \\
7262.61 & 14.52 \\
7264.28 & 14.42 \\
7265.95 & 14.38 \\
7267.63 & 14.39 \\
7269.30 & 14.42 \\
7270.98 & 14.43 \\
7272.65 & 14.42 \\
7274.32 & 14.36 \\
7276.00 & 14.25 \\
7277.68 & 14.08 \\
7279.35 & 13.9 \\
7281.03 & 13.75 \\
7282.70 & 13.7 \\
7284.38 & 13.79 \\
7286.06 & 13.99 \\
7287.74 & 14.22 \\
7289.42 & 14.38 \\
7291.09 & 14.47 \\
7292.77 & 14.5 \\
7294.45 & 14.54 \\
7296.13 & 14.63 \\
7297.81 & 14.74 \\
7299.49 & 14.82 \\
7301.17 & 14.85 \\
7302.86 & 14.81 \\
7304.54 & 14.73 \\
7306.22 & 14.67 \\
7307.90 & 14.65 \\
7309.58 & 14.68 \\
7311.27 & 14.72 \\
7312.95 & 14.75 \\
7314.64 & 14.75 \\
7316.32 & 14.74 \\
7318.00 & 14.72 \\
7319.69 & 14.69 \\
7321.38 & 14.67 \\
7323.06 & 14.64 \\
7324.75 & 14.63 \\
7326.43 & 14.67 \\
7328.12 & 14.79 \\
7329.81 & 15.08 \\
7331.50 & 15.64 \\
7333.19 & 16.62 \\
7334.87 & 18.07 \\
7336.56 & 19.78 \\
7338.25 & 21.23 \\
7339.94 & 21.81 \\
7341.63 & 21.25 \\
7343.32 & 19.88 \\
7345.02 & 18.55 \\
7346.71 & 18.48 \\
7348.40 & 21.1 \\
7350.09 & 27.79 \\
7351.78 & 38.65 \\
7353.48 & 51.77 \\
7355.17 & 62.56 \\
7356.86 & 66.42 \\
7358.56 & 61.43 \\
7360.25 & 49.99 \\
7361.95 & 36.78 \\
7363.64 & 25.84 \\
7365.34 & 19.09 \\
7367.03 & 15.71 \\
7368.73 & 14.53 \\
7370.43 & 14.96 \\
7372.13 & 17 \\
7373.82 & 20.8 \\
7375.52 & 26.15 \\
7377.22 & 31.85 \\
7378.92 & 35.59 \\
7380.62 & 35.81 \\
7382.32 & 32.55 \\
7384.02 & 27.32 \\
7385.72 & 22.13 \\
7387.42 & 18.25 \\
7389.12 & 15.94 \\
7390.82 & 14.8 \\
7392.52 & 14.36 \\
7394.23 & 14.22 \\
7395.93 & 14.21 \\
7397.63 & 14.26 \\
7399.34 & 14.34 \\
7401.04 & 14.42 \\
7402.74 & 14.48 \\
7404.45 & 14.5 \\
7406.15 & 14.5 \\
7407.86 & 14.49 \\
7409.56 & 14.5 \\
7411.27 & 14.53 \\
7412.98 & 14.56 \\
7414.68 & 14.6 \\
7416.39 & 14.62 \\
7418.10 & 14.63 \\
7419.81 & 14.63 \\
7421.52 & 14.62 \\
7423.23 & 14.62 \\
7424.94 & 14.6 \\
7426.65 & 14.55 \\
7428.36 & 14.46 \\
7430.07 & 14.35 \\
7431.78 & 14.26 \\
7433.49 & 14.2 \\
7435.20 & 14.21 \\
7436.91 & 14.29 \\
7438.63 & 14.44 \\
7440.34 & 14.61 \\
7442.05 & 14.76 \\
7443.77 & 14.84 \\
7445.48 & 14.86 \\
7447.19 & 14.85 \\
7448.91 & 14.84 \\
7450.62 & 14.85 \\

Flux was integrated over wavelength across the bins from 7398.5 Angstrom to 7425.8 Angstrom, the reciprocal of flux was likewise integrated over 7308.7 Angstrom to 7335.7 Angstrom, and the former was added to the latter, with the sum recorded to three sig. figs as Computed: 399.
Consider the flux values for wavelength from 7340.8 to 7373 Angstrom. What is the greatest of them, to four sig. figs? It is 66.42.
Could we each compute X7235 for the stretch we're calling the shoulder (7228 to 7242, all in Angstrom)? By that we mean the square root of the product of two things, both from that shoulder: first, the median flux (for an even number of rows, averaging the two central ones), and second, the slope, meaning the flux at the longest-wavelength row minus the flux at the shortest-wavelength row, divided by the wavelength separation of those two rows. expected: 0.9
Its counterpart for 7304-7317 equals 0.1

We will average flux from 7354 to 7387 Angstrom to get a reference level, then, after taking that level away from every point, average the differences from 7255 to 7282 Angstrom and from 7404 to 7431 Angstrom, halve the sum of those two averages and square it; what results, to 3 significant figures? 322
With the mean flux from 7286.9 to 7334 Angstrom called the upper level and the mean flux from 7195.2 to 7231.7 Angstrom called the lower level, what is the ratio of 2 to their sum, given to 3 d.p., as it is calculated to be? 0.068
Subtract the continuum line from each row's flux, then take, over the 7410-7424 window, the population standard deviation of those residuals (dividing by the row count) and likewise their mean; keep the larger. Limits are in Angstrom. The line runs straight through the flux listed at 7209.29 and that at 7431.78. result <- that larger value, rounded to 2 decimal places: 0.30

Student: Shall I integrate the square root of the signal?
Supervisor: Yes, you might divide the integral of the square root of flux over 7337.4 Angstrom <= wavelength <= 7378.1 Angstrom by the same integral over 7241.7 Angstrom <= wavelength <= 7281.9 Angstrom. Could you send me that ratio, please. 1.41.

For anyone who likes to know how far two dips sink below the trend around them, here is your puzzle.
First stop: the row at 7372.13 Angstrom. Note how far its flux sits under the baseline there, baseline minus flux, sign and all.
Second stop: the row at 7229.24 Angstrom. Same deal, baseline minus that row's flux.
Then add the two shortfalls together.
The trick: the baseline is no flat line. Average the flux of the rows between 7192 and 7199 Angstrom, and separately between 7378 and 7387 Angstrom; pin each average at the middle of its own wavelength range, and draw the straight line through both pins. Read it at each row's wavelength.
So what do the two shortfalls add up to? 16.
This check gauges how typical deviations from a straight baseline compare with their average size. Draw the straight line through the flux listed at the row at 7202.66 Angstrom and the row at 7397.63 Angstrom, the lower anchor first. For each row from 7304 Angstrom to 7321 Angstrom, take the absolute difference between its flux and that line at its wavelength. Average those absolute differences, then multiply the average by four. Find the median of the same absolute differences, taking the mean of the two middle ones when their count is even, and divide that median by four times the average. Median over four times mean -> 0.272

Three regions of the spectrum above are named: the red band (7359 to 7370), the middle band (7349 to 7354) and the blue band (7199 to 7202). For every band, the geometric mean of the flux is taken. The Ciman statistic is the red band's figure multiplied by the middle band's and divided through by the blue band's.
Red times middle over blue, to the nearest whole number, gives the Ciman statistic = 62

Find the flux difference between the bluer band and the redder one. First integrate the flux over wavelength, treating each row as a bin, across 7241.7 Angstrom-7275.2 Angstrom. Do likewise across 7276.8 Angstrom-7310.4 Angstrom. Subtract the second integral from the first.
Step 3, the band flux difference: 12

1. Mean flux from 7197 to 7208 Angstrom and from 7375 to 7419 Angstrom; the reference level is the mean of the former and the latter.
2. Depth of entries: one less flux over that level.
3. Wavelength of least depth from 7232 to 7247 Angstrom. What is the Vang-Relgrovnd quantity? 7245.91 Angstrom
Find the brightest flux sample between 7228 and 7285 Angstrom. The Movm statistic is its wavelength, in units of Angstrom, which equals 7247.57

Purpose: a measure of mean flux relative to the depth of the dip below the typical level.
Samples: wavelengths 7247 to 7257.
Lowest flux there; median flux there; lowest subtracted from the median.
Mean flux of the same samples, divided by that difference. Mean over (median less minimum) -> 138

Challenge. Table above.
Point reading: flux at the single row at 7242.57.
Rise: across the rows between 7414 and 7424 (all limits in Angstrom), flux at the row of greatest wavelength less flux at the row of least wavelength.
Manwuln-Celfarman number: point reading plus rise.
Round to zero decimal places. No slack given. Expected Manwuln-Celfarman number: 15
